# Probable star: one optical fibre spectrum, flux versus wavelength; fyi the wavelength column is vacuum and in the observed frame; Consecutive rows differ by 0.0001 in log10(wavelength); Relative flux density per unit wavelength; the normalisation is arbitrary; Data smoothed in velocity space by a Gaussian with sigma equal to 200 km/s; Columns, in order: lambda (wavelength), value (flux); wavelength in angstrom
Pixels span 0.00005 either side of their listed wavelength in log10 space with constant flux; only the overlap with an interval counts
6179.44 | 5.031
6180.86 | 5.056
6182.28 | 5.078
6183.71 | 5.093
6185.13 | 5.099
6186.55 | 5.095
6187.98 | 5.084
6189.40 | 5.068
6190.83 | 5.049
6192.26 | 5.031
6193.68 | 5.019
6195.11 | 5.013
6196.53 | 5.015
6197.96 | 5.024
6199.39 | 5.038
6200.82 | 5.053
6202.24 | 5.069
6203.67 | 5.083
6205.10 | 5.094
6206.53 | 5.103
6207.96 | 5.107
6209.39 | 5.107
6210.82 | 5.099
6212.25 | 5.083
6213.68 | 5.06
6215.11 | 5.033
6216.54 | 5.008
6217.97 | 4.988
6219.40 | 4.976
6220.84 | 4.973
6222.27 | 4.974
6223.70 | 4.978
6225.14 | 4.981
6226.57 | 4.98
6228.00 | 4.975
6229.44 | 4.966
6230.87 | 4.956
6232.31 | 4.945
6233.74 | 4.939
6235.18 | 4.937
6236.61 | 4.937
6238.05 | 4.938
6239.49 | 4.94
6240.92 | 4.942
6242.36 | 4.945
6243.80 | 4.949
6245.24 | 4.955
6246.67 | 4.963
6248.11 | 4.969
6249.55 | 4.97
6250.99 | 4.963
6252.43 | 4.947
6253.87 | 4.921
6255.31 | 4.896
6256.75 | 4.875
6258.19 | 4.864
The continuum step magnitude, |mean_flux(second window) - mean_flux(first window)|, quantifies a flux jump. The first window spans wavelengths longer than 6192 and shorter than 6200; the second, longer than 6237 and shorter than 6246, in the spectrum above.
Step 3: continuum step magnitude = 0.08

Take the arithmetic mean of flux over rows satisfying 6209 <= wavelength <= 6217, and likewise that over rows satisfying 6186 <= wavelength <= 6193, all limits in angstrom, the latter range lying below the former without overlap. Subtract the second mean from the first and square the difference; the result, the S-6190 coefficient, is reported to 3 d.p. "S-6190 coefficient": 0.000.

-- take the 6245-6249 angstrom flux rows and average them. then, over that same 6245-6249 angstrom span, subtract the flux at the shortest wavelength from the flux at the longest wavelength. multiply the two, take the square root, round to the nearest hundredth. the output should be 0.26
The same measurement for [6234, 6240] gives 0.12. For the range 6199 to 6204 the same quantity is 0.48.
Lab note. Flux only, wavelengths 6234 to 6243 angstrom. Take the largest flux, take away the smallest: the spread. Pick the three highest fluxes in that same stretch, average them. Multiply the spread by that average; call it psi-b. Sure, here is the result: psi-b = 0.04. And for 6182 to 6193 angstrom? 0.35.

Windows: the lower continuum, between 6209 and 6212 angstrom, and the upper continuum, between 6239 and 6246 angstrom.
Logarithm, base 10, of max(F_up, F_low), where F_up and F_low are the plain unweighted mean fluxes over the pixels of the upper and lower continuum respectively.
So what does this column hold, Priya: 0.708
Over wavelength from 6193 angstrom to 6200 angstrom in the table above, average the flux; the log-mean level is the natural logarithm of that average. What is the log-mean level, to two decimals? 1.61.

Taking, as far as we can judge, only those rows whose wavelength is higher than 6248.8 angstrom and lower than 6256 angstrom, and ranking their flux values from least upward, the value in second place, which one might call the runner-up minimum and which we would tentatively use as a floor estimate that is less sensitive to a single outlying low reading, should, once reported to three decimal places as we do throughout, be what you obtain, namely 4.921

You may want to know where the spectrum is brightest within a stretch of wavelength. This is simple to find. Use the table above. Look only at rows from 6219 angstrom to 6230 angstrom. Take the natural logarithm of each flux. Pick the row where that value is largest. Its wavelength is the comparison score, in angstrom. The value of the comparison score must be 6225.14 angstrom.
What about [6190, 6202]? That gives 6200.82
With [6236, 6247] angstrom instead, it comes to 6246.67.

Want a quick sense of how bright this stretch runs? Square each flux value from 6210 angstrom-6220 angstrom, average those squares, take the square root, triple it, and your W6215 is 15.1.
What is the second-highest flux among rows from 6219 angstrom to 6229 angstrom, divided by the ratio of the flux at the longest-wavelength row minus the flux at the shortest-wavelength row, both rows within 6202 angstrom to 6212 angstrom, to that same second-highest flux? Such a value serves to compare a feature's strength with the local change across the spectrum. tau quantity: 827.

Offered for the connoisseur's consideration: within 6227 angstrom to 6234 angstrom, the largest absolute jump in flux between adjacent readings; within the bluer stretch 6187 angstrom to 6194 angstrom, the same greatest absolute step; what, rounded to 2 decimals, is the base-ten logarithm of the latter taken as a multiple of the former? 0.24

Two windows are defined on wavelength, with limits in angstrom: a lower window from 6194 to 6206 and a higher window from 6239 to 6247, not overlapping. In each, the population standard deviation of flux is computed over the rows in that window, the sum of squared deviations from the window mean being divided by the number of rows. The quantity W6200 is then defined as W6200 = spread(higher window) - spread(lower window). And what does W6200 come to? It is -0.021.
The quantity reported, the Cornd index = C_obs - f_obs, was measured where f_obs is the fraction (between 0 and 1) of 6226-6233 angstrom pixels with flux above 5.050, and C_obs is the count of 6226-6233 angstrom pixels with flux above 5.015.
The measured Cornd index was 0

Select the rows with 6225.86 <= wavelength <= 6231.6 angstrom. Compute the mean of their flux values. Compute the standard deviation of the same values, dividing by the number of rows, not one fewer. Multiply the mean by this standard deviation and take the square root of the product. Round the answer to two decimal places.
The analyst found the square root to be 0.21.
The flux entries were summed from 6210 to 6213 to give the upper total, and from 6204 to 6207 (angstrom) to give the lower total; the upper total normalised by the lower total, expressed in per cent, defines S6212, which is 99.9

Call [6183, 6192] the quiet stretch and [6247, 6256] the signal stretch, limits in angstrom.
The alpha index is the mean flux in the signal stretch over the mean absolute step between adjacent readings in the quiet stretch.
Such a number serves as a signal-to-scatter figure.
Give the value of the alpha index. 441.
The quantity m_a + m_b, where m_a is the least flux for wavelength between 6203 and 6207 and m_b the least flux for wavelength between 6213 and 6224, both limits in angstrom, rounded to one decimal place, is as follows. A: 10.1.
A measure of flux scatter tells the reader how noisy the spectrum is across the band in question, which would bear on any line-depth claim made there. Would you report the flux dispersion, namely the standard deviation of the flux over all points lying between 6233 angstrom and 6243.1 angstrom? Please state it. 0.003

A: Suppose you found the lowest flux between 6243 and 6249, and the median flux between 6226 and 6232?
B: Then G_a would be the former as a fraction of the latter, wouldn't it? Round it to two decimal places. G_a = 1.00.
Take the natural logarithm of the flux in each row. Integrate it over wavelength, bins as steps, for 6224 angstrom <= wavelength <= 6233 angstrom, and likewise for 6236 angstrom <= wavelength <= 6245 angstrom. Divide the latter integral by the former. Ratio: 1.00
